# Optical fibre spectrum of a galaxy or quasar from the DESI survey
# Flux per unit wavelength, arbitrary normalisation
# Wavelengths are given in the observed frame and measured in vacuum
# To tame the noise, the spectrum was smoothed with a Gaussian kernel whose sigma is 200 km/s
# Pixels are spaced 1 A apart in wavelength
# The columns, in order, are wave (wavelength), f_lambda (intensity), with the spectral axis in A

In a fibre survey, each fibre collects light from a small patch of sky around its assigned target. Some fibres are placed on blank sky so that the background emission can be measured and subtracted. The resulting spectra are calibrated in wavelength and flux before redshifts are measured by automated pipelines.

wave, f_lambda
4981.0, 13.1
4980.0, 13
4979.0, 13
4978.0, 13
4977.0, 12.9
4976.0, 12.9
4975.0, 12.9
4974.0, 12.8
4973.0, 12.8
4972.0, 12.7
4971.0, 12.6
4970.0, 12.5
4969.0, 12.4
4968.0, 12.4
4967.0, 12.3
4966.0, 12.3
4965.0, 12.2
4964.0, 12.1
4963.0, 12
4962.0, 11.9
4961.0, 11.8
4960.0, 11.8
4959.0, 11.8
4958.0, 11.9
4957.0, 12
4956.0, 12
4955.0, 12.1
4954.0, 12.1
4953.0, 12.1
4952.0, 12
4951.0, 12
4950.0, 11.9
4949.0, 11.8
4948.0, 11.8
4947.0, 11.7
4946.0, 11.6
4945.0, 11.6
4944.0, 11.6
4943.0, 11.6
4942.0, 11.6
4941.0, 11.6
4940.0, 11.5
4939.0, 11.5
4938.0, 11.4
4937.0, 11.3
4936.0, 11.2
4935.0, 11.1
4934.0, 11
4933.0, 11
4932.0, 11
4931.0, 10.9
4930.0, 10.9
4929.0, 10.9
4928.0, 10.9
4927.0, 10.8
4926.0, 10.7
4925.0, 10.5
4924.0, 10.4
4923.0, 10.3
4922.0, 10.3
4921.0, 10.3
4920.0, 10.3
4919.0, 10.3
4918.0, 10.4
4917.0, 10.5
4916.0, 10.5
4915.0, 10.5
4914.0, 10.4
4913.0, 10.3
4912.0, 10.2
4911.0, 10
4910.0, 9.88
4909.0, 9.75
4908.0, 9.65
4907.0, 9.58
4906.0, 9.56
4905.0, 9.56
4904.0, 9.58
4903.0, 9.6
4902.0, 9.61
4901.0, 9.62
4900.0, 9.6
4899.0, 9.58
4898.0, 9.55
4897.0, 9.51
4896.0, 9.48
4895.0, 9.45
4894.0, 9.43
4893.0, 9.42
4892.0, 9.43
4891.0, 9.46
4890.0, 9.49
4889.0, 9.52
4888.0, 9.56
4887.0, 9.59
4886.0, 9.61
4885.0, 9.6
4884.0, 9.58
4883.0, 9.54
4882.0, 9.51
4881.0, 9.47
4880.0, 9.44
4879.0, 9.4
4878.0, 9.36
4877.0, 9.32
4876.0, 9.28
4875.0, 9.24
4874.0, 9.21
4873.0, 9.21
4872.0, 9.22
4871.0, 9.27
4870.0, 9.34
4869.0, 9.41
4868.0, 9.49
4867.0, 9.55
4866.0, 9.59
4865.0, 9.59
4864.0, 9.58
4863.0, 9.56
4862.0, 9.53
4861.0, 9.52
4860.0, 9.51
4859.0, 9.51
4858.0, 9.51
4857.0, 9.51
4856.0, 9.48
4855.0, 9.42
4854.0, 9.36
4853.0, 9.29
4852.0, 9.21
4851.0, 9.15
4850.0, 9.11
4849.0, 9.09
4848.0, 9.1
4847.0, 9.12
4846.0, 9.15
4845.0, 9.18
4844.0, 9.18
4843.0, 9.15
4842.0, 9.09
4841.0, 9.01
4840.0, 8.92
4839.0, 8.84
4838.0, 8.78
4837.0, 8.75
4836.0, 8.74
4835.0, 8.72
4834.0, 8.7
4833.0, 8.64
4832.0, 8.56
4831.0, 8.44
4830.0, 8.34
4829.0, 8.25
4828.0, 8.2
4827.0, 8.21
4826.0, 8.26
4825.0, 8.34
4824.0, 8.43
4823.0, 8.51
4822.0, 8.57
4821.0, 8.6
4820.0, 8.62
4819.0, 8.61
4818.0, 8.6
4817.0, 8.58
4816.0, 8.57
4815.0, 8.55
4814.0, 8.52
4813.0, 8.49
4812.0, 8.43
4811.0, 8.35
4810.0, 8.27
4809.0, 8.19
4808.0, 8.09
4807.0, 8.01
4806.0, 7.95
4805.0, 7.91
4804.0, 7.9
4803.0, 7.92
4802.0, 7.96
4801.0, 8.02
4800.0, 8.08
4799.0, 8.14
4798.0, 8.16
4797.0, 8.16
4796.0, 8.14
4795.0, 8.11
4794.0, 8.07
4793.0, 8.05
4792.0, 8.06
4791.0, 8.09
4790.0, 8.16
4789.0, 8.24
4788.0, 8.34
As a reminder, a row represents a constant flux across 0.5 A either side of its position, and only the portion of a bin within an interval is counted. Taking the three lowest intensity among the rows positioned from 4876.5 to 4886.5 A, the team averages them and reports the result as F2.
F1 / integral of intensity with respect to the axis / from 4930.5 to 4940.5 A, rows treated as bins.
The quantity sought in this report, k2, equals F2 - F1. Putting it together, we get -103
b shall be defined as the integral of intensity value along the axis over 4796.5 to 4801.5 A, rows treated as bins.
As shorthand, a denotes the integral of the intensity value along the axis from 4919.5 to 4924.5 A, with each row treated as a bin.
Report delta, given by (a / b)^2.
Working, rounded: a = 52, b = 41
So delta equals 1.6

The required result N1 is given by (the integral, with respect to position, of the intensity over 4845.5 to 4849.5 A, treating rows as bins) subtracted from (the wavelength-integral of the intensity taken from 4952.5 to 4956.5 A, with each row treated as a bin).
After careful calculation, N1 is 12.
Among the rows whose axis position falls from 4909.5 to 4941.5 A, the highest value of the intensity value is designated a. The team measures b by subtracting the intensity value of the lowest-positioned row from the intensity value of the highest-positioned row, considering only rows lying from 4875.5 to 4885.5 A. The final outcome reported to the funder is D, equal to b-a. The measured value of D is -11.3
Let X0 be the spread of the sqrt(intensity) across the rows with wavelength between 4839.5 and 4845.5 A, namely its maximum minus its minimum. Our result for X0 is 0.043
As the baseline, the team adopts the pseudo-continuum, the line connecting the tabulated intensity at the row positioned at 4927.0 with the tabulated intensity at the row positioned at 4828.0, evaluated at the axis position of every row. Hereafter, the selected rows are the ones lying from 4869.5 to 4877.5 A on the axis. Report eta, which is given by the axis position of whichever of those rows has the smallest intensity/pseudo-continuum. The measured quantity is 4874.0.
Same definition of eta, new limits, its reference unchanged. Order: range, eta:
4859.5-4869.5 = 4869.0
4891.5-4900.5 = 4895.0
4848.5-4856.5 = 4850.0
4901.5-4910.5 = 4907.0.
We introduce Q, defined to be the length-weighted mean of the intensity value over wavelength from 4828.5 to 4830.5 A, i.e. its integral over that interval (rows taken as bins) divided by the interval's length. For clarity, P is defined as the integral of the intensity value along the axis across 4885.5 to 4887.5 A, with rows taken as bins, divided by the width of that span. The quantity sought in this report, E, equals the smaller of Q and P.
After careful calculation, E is 8.3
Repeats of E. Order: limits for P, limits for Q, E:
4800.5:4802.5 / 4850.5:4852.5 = 8.0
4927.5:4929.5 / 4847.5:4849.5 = 9.1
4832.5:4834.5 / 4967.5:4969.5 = 8.7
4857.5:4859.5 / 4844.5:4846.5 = 9.2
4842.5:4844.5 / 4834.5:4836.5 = 8.7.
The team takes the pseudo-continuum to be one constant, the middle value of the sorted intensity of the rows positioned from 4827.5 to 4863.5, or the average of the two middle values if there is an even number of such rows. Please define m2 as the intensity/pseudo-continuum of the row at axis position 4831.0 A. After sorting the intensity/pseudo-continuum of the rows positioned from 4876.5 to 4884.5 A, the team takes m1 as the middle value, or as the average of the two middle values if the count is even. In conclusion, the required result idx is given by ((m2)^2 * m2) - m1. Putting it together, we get -0.2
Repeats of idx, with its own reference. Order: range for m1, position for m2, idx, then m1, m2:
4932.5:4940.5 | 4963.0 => 1.0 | 1.23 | 1.32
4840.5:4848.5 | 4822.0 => -0.2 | 1.00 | 0.94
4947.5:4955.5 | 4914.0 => 0.2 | 1.32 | 1.14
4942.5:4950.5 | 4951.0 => 1.0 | 1.28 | 1.32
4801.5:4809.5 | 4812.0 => -0.1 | 0.87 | 0.92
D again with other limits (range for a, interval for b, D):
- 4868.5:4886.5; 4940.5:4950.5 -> -9.3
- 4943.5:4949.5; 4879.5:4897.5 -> -11.7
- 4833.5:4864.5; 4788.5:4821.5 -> -9.2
